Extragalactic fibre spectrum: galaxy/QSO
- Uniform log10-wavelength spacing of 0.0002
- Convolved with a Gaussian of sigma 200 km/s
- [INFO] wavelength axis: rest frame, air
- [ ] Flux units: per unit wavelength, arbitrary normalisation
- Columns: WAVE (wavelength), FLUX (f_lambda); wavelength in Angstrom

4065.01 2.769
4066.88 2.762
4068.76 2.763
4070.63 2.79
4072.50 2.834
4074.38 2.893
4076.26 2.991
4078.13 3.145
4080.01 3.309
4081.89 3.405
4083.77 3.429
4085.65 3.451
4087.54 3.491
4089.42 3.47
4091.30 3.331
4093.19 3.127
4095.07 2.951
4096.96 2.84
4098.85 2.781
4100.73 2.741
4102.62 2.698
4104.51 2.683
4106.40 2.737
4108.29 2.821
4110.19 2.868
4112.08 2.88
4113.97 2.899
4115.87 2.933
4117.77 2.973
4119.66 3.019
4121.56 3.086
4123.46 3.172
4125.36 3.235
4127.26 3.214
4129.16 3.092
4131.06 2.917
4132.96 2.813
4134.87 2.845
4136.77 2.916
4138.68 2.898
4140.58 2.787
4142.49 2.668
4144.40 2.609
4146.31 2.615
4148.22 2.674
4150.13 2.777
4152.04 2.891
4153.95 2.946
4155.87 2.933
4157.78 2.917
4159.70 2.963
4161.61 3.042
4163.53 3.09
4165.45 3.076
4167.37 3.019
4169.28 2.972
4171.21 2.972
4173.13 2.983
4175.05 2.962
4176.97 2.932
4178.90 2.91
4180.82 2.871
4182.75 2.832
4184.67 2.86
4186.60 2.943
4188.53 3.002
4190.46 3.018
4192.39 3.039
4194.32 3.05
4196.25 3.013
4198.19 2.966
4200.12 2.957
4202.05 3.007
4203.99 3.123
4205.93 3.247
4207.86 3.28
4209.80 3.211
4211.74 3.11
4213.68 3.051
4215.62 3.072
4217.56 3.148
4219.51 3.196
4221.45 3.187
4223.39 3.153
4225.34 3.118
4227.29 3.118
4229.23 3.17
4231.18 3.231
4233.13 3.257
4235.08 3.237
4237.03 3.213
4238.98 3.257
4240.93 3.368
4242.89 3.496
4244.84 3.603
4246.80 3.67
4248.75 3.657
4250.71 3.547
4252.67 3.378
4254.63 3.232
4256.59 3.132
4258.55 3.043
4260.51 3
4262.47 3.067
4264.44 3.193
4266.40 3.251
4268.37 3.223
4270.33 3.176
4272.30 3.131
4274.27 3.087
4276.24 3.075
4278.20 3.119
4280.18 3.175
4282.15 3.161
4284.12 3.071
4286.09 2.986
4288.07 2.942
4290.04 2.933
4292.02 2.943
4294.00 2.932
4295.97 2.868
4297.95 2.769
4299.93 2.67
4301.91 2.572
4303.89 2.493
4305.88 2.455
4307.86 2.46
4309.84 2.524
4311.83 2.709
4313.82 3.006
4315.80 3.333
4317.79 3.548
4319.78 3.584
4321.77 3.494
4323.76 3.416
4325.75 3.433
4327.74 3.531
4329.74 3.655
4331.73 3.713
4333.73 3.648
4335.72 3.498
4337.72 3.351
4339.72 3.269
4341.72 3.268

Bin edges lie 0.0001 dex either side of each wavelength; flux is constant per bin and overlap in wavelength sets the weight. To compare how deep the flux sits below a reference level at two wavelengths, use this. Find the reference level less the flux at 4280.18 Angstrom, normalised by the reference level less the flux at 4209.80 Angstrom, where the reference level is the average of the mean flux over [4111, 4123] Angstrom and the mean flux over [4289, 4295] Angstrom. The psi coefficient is 1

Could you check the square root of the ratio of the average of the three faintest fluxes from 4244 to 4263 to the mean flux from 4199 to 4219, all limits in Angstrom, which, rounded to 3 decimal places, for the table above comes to 0.986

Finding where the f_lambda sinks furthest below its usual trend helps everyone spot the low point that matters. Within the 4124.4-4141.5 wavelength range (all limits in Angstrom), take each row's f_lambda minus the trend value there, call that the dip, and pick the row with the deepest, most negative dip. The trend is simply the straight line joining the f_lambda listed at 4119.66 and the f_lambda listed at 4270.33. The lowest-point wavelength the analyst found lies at 4140.58 Angstrom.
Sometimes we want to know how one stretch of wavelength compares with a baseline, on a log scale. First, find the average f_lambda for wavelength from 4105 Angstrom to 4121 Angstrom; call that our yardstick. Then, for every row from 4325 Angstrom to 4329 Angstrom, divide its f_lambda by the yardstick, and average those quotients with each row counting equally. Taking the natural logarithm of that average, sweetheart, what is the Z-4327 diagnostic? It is 0.19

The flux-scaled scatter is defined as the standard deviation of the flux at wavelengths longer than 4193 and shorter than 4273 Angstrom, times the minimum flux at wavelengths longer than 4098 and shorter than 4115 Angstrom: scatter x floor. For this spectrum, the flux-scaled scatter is 0.47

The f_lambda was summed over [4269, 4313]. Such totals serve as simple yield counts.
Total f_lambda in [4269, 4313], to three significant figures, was 63.3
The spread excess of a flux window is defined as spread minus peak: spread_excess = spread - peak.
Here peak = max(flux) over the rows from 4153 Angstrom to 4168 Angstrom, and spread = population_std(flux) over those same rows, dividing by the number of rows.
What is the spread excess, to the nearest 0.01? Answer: -3.03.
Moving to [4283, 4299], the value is -2.99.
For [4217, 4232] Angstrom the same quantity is -3.19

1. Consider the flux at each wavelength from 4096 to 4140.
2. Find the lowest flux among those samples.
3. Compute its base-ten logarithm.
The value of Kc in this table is 0.43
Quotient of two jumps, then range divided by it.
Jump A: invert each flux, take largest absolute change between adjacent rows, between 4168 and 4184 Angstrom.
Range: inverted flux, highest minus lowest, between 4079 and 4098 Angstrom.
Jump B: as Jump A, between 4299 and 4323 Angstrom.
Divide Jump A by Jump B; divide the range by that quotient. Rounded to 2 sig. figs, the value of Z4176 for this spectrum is 0.50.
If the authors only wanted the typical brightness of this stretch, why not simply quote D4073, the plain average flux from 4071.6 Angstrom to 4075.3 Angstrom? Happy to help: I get 2.86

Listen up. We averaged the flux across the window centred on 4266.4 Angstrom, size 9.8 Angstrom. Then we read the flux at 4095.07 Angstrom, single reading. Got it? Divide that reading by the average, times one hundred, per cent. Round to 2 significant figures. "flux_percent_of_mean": 93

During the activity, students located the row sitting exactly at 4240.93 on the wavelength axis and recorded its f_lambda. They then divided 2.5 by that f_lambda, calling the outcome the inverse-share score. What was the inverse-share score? 0.74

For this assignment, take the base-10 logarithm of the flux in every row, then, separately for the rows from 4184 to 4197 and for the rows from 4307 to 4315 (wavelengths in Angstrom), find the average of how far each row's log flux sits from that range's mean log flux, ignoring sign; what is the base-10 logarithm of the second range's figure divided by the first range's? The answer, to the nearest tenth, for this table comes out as 0.6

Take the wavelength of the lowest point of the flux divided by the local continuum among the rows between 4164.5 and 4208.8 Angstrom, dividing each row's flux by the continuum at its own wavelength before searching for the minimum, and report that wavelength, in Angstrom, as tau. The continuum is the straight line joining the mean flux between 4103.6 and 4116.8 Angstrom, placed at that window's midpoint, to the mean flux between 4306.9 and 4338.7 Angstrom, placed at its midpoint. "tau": 4182.75 Angstrom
